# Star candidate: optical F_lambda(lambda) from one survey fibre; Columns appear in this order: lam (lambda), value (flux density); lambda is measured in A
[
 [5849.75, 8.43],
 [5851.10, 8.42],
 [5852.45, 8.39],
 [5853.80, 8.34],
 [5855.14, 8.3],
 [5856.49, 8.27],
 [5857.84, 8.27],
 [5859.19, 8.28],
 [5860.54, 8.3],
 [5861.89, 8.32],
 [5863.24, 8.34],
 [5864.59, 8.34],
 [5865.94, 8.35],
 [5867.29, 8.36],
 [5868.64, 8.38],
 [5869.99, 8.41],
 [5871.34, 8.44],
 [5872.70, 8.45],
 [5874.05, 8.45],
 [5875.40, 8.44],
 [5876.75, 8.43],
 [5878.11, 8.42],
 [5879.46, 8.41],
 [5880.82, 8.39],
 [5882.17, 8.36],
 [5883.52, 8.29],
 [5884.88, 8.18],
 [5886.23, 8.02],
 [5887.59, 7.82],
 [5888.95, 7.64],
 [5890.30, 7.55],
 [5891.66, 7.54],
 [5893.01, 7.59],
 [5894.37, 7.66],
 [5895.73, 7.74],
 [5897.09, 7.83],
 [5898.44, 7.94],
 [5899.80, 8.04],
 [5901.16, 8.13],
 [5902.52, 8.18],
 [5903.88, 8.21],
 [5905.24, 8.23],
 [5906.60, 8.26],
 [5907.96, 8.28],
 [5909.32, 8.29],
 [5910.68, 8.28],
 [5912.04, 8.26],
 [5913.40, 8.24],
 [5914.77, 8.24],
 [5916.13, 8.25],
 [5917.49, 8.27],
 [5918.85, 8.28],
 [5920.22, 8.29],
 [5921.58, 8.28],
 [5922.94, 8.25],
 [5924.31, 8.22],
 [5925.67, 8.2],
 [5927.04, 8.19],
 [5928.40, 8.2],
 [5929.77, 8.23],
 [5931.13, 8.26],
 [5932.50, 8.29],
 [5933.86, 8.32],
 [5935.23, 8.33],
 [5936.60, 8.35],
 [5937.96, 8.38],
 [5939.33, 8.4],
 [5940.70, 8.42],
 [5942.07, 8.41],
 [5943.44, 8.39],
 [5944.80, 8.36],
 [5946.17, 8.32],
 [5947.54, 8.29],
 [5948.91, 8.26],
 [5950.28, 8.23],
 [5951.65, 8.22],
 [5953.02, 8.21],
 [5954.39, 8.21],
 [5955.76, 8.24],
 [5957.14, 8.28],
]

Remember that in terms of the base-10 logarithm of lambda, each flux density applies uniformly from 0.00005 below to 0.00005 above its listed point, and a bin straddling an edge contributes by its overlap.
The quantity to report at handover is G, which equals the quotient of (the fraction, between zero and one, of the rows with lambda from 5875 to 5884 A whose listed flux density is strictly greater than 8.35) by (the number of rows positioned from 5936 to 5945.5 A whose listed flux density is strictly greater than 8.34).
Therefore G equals 0.122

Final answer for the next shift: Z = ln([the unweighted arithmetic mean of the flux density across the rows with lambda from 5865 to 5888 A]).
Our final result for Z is 2.12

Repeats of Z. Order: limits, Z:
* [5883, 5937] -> 2.09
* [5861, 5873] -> 2.13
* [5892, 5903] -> 2.07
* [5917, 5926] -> 2.11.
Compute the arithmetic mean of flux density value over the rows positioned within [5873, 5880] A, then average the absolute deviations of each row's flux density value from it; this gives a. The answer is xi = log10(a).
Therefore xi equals -1.92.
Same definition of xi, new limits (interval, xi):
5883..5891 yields -0.61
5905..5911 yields -1.74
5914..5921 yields -1.77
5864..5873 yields -1.43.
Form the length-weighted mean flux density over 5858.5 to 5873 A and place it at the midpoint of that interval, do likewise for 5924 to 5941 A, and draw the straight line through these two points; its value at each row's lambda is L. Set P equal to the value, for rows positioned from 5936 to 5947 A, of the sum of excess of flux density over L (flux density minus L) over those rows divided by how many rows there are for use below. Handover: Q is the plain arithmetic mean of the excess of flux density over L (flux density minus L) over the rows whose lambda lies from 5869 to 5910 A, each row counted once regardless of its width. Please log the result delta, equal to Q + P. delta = -0.12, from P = 0.10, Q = -0.21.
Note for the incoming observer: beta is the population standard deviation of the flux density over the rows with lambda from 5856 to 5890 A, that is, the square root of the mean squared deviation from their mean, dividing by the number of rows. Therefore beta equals 0.193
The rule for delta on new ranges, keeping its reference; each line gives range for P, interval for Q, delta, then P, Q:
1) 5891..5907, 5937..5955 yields -0.34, -0.38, 0.04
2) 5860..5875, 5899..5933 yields -0.05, 0.02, -0.07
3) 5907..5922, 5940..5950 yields 0.03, -0.04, 0.07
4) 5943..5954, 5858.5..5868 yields -0.02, 0.01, -0.03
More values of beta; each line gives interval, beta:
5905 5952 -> 0.061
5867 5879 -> 0.030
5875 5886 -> 0.083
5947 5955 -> 0.029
